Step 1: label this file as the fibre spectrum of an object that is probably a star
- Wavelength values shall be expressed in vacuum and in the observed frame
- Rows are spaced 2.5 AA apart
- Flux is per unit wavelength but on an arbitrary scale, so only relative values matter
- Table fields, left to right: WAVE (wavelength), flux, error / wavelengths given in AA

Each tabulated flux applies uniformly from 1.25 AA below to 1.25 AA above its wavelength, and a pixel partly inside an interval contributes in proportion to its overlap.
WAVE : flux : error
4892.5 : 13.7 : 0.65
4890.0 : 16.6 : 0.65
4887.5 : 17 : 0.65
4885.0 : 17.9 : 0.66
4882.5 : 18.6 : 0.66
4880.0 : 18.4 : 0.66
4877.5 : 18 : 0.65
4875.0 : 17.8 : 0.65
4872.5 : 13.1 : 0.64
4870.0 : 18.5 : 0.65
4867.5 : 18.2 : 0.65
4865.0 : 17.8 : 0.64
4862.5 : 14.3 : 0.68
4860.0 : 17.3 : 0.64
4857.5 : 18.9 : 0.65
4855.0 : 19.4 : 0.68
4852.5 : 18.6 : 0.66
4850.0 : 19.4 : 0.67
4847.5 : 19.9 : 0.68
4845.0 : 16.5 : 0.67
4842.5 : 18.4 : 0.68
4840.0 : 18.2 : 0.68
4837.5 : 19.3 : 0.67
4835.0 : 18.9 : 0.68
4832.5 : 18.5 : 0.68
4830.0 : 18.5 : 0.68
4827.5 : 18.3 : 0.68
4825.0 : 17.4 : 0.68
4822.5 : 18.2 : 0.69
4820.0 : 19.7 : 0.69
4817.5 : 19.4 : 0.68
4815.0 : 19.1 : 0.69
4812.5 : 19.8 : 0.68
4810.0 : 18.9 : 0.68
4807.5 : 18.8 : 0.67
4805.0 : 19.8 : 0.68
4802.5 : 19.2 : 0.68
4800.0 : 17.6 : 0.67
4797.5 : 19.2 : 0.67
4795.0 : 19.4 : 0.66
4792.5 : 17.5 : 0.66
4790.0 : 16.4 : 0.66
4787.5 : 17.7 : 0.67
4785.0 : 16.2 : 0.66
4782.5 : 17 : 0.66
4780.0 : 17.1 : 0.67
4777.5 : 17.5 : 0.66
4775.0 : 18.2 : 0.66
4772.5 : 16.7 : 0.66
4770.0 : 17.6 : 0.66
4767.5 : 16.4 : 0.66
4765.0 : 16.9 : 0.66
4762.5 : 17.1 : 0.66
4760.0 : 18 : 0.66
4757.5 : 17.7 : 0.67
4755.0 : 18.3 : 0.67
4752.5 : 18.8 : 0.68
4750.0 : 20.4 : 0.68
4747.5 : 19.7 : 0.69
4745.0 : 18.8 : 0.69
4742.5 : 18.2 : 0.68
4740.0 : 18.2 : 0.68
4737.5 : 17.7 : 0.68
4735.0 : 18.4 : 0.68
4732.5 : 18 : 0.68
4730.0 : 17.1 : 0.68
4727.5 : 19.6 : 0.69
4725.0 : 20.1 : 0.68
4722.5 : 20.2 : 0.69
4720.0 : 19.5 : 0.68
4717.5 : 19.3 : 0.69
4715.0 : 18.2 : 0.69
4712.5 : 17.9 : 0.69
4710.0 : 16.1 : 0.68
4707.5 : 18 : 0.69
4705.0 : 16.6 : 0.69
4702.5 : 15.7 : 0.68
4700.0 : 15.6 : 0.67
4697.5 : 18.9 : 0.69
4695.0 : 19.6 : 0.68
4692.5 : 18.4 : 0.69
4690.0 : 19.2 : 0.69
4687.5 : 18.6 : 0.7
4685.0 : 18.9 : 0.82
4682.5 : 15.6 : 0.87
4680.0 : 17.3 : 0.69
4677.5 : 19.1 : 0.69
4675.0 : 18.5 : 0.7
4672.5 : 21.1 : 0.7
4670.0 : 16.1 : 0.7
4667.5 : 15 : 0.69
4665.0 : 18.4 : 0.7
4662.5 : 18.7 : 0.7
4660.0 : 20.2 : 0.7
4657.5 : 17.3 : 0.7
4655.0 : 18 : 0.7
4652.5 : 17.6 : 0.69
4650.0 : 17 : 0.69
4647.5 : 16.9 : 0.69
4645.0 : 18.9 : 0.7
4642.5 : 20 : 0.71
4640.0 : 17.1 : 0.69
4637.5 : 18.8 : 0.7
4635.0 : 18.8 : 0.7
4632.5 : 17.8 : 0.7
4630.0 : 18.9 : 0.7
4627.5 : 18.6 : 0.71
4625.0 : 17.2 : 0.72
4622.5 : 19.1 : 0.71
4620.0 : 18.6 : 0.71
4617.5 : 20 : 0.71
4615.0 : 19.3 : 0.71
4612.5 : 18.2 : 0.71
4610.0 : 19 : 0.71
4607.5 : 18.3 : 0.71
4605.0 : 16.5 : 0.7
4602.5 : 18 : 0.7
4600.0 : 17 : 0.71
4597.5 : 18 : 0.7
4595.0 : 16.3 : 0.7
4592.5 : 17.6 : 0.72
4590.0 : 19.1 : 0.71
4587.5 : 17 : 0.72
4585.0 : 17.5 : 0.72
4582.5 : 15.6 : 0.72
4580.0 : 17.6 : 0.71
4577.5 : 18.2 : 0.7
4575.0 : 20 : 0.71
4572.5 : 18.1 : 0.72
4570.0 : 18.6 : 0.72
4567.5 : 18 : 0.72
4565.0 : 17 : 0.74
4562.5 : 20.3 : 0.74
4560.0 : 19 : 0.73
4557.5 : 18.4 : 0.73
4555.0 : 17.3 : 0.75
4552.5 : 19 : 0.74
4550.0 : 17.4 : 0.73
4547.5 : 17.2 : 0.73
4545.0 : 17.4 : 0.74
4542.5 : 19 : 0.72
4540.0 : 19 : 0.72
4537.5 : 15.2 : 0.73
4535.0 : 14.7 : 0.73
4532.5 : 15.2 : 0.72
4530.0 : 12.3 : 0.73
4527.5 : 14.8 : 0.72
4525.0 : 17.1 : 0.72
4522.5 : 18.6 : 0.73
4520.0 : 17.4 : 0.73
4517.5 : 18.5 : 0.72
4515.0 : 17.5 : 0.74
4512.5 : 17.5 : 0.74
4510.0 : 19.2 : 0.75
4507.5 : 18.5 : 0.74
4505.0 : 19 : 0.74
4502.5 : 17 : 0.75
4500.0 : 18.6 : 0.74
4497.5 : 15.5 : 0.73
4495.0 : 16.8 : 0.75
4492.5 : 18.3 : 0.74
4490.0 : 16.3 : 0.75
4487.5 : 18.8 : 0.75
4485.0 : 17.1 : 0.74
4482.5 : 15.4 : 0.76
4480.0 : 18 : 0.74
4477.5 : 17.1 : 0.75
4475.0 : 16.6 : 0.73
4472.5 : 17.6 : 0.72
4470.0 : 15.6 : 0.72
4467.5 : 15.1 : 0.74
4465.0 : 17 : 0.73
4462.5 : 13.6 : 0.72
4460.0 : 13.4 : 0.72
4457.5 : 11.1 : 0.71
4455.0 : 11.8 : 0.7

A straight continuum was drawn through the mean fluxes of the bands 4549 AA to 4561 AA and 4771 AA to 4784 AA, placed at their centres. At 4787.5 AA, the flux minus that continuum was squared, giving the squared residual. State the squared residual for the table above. 0.2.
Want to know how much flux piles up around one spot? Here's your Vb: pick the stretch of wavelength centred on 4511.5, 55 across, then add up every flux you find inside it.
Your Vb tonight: 374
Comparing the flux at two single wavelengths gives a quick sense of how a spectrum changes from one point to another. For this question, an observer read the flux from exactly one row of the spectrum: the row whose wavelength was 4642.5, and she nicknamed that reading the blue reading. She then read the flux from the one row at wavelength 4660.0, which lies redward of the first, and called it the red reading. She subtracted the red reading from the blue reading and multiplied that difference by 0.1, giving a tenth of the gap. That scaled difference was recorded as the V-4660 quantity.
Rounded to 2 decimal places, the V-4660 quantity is -0.02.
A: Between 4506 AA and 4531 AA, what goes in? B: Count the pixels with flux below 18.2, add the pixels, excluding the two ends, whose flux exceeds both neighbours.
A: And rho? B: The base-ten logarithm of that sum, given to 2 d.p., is 0.95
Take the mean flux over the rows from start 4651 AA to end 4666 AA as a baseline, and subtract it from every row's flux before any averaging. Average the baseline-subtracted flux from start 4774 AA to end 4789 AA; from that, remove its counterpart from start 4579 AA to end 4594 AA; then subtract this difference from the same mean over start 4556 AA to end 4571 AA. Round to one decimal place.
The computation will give 0.3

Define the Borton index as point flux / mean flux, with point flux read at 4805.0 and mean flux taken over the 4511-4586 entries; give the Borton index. 1.13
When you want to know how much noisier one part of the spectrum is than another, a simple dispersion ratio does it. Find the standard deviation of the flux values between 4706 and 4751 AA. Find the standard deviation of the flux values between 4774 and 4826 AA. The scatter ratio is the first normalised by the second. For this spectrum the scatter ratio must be 1.01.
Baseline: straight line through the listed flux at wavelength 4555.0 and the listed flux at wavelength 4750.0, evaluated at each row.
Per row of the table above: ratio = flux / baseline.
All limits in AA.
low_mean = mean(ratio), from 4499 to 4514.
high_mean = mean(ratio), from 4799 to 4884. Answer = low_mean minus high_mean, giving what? 0.27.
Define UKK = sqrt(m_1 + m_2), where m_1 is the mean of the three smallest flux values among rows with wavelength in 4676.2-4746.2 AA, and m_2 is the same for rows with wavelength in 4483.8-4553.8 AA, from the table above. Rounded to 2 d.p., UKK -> 5.44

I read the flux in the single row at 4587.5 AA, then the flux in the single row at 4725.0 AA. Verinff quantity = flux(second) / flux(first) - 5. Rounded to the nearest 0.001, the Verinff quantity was -3.818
